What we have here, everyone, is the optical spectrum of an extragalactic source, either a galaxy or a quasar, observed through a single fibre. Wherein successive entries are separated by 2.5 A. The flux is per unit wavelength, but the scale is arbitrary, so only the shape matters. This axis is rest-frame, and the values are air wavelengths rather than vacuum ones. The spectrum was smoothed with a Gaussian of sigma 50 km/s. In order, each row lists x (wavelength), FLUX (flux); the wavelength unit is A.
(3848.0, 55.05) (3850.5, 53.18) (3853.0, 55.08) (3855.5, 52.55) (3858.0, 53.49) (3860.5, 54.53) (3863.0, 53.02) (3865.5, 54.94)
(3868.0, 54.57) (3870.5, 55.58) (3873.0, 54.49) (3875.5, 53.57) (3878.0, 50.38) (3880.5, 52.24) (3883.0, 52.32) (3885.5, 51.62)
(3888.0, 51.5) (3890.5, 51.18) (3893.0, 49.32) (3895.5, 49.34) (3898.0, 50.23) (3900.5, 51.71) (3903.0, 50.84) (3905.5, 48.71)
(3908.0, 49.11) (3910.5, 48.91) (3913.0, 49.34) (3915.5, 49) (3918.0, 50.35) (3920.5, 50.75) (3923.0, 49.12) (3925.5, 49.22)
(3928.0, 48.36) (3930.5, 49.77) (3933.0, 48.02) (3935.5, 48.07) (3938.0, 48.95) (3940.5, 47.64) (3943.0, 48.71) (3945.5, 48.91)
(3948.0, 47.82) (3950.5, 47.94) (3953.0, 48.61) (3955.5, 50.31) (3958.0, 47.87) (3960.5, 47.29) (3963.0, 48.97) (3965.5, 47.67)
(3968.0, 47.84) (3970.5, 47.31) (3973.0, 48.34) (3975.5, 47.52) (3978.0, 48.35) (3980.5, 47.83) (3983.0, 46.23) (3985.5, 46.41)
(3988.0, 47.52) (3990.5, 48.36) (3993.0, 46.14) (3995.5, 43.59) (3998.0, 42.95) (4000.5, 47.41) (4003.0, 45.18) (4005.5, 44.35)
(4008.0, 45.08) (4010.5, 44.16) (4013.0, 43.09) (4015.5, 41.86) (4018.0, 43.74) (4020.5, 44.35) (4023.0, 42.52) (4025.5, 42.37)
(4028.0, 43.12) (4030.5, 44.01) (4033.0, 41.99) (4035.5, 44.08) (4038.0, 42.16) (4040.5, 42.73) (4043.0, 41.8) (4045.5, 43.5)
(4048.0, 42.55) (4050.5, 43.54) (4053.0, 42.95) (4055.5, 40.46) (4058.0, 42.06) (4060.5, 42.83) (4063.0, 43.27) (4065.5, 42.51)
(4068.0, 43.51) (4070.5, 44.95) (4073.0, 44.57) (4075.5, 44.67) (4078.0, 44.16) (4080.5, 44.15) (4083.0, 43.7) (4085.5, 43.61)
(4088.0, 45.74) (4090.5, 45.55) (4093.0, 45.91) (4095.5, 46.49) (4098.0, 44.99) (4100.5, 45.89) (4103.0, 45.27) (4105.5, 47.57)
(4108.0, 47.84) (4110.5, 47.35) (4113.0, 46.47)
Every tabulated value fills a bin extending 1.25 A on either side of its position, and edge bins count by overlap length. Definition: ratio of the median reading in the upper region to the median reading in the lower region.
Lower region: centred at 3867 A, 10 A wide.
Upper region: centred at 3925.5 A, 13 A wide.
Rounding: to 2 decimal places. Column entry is 0.90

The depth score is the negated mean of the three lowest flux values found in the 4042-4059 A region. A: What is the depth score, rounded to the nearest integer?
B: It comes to -41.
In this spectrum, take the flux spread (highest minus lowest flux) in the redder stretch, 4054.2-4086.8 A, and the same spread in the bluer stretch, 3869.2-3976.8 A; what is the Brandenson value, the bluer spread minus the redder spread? 3.8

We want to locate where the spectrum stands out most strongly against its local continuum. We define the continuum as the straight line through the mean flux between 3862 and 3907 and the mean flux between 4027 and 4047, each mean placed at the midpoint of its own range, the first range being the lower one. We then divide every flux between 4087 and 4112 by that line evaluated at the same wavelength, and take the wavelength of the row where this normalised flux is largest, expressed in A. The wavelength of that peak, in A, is 4108.0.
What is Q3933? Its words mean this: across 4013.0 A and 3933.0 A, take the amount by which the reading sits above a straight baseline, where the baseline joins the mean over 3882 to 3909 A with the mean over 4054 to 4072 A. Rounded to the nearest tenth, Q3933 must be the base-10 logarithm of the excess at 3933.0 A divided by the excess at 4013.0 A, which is -0.4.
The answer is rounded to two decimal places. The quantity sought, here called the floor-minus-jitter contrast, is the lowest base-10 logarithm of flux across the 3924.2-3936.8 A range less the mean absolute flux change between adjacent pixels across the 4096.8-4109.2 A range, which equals 0.66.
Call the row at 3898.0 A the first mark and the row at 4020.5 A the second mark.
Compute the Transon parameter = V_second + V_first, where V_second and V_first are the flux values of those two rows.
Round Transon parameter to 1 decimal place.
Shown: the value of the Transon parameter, 94.6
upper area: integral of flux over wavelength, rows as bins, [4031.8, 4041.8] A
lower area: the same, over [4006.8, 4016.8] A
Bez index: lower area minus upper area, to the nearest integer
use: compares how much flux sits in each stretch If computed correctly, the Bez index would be 8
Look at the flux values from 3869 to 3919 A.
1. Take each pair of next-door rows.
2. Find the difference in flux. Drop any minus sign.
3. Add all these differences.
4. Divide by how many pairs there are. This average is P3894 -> 0.96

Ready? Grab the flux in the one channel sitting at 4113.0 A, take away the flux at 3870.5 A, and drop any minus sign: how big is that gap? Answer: 9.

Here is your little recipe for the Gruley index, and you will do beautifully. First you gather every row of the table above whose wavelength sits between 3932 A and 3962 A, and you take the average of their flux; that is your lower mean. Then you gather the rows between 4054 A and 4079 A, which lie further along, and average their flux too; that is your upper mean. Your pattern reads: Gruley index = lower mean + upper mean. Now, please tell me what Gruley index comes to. 91.6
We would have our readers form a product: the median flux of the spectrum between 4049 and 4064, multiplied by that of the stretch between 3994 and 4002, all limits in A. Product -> 1870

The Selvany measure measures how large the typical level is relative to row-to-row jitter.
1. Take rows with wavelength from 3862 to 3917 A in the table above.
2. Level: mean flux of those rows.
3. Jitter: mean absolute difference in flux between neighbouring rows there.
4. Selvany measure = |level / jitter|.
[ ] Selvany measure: 53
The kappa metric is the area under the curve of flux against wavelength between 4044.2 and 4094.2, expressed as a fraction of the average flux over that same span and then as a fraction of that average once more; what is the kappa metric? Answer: 1.1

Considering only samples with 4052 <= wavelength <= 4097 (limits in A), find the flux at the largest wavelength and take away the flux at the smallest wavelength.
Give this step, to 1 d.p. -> 3.5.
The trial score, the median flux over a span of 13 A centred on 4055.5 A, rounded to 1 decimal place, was 42.8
